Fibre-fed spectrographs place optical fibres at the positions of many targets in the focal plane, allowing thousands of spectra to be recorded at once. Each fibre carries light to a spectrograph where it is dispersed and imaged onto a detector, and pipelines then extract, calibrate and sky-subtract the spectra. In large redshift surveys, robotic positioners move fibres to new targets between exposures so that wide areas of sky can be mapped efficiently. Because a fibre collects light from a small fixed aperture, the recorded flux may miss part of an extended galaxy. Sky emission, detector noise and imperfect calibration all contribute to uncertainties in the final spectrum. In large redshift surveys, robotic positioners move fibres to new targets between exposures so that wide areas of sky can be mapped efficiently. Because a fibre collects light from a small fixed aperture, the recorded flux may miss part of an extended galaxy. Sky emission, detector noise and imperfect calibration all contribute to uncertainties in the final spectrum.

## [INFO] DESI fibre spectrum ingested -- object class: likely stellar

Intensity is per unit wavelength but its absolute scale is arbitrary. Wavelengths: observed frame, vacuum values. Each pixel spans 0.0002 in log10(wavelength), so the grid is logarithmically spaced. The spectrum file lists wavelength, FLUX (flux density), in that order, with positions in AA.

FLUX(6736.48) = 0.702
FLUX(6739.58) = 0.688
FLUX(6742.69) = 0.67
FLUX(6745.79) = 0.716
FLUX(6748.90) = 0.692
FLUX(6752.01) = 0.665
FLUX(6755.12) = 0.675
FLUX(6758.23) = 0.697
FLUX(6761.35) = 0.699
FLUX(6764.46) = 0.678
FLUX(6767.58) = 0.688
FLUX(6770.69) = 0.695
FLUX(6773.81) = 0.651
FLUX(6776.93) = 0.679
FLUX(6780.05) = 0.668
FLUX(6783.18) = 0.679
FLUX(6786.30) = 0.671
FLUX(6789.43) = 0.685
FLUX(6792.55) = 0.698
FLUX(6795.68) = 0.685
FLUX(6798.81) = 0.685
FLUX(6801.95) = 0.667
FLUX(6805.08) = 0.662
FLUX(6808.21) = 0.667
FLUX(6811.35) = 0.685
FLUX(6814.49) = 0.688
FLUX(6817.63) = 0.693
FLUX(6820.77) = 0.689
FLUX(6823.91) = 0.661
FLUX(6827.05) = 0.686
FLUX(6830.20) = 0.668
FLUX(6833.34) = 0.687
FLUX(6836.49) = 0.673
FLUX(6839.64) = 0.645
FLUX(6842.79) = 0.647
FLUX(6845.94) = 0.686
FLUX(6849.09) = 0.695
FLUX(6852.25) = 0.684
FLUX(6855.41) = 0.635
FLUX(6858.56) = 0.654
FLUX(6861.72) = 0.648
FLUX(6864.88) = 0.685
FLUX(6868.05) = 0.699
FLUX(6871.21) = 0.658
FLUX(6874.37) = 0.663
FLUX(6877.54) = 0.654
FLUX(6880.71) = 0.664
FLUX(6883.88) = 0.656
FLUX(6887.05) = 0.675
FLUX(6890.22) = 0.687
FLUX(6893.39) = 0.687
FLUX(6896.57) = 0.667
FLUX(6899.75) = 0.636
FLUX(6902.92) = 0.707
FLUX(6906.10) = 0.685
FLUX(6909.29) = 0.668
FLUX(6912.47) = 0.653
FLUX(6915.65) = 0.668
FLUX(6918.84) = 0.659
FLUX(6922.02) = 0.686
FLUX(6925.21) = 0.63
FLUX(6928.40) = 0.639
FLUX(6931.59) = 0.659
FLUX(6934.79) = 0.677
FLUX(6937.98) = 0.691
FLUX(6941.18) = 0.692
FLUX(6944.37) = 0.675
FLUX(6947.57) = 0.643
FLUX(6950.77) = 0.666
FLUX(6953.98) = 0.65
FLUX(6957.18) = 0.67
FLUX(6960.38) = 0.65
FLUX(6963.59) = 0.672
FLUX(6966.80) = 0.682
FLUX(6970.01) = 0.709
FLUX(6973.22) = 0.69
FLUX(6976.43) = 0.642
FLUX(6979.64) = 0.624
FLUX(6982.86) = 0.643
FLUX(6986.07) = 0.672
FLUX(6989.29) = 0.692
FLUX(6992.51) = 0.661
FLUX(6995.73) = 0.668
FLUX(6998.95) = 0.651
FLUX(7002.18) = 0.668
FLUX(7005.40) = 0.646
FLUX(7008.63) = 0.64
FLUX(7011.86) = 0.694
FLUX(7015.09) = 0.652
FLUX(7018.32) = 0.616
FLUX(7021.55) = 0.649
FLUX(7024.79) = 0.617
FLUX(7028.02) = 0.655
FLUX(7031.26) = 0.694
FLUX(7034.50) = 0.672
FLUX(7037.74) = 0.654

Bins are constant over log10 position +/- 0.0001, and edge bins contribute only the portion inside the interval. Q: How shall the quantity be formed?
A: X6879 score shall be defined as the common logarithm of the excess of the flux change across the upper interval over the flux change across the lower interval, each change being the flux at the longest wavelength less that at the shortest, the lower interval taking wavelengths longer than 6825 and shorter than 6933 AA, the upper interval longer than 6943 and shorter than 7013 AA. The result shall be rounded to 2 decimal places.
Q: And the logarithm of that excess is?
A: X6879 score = -1.34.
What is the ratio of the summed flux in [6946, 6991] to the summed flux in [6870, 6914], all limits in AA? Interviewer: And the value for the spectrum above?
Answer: 0.994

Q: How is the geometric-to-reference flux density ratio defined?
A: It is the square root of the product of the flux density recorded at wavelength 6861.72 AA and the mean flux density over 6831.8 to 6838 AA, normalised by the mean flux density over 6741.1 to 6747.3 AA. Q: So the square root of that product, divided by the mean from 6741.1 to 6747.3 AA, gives 0.96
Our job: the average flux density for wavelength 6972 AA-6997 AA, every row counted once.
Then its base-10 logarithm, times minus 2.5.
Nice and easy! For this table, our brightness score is 0.449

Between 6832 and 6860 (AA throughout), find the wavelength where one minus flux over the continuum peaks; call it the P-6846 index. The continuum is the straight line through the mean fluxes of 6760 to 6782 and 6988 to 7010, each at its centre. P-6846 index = 6855.41 AA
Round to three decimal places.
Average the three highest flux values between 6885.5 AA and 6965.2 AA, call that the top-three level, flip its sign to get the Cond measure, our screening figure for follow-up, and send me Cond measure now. -0.697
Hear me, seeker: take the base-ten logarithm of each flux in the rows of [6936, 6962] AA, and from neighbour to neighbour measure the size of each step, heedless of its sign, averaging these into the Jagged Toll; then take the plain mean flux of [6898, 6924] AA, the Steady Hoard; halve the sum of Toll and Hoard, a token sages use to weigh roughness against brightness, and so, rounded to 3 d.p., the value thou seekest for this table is 0.341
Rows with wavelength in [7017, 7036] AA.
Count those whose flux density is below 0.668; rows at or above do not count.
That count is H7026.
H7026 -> 4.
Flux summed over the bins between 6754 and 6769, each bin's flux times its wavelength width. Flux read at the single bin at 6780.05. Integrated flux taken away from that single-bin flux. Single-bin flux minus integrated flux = -10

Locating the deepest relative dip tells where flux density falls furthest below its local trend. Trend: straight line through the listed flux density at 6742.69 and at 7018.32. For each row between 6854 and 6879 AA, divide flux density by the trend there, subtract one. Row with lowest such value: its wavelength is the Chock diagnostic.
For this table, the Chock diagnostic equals 6855.41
